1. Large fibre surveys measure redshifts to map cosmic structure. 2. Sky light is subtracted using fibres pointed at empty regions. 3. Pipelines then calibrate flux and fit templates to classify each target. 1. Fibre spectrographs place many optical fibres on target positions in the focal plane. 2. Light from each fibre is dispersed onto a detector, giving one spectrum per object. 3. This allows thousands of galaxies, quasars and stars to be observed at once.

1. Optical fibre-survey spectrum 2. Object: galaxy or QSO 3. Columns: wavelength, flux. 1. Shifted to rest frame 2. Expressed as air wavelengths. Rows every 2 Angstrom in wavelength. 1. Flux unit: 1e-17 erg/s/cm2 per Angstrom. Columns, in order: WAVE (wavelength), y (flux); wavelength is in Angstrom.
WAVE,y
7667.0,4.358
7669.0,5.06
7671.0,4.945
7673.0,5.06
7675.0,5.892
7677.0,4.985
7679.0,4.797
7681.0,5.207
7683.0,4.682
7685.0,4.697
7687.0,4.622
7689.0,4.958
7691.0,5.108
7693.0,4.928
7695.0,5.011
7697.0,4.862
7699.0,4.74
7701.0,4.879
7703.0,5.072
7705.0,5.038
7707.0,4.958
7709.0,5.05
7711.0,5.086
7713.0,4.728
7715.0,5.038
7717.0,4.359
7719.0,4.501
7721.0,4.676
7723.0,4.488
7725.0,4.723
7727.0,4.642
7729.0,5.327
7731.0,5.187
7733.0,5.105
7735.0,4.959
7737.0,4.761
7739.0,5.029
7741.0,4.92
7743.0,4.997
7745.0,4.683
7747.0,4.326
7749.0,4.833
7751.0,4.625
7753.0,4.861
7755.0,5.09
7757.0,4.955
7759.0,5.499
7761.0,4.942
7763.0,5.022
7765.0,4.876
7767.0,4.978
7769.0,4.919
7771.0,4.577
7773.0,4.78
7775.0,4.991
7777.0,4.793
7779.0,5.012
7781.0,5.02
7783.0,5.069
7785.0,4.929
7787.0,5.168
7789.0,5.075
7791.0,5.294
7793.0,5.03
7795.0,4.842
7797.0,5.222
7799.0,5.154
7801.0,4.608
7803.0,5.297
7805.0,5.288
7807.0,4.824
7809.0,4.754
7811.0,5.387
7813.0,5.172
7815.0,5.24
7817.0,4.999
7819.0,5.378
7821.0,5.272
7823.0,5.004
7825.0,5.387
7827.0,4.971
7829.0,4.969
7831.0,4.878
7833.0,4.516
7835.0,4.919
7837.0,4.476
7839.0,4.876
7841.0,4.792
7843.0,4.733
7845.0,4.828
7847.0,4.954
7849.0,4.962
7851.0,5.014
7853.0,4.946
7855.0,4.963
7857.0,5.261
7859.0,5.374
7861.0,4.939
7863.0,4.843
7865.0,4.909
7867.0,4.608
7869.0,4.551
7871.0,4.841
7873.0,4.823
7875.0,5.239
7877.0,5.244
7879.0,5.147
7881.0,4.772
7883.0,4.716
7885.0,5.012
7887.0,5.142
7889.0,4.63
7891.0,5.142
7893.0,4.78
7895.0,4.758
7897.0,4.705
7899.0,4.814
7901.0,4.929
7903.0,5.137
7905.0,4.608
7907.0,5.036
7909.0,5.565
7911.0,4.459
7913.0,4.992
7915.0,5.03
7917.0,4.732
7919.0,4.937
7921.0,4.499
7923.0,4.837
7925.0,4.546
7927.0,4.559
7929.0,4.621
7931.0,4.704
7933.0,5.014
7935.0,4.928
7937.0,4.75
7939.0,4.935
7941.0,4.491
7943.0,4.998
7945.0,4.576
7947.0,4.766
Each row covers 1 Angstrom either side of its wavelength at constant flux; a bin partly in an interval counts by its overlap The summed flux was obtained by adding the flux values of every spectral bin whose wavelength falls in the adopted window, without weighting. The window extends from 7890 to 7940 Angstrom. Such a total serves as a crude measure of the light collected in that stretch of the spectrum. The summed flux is 121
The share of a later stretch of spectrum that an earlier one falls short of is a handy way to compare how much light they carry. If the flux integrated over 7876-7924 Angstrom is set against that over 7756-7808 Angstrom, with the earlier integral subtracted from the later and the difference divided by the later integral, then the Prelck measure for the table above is -0.1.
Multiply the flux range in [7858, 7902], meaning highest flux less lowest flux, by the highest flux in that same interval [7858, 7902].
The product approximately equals 4.4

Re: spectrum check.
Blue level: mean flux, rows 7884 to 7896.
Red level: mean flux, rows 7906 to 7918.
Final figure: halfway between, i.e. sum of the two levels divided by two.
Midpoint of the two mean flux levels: 4.94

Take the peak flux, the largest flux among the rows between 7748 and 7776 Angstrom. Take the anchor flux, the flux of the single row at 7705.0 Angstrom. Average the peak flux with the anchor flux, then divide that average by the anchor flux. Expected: 1.05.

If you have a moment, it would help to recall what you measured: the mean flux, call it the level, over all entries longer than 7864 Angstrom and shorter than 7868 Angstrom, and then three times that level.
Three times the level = 14.3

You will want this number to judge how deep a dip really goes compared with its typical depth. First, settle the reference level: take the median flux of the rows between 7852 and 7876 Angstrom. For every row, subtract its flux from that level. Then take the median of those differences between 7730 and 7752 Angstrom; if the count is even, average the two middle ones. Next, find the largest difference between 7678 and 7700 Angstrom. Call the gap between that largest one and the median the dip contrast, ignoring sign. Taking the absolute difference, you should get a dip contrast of 0.30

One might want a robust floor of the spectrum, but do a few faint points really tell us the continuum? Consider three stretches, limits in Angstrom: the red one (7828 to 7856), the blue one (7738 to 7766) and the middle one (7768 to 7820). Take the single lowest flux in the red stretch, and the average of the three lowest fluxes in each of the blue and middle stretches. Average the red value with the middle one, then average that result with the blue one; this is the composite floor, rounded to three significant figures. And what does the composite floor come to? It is 4.55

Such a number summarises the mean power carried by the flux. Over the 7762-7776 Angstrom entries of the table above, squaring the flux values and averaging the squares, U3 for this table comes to 23.8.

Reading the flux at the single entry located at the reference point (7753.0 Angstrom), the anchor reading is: 4.861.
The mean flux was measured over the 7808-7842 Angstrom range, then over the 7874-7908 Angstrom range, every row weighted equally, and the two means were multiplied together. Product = 24.6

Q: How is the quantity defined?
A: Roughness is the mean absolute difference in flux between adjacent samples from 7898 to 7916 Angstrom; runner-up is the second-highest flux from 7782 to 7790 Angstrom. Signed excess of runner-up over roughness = 4.64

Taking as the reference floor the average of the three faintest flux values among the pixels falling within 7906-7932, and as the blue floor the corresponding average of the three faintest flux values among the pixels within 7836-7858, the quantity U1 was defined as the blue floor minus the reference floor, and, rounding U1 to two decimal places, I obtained 0.17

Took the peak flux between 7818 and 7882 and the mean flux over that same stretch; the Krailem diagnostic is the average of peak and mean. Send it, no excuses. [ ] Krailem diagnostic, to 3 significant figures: 5.17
